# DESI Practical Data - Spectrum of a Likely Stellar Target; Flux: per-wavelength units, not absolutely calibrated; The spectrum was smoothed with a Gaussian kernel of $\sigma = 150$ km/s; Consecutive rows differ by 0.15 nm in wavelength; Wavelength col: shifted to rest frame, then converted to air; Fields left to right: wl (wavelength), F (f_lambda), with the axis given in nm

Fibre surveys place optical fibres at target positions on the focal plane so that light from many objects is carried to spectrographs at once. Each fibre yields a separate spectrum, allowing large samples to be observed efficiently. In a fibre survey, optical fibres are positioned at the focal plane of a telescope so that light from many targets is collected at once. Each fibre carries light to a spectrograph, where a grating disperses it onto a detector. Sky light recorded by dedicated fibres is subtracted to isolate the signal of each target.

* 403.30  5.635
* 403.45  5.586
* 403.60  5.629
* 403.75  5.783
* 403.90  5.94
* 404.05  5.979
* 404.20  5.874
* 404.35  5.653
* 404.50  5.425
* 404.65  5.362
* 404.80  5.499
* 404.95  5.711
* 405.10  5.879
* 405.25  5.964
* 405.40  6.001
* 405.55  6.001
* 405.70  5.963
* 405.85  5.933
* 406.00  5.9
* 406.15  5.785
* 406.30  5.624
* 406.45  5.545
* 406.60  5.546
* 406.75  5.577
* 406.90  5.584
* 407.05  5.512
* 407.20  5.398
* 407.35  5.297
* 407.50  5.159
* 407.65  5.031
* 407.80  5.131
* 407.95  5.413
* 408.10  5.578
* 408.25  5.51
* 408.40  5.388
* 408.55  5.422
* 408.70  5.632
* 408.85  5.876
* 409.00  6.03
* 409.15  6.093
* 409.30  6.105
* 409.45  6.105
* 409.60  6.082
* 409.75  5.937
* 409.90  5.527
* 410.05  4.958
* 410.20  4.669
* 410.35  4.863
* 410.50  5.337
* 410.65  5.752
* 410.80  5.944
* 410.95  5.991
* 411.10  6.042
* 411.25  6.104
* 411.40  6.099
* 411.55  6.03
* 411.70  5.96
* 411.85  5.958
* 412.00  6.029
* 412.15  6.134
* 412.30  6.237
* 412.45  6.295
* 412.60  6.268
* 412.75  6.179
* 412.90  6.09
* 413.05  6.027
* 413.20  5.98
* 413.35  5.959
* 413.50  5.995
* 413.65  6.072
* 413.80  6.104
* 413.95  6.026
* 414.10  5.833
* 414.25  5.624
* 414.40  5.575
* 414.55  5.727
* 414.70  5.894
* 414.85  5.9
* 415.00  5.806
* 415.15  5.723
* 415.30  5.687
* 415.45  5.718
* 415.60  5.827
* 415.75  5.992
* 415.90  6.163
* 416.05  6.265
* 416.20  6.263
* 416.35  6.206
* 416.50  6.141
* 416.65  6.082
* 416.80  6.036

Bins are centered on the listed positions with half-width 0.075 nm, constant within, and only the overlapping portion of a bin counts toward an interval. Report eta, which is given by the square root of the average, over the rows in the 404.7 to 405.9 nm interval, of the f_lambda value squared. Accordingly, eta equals 5.87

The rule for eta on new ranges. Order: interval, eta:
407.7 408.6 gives 5.41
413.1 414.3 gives 5.95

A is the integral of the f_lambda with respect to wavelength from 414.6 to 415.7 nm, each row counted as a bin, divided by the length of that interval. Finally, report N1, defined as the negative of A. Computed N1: -5.80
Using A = 5.80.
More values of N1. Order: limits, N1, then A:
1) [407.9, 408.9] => -5.54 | 5.54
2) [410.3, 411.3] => -5.73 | 5.73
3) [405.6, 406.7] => -5.76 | 5.76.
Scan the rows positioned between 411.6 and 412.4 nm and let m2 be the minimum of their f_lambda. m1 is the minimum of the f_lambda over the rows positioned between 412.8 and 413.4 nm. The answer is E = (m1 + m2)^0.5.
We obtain 3.45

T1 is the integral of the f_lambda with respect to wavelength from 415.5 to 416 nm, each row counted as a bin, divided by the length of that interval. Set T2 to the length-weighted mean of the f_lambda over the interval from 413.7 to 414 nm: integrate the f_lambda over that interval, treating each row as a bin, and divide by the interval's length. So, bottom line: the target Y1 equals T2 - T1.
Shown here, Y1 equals 0.08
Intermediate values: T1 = 6.0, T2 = 6.07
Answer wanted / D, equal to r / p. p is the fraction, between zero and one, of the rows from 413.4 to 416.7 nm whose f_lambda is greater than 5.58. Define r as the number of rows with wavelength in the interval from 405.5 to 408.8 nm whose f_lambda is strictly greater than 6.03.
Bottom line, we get 0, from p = 0.95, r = 0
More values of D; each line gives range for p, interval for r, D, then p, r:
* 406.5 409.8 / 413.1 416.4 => 15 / 0.41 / 6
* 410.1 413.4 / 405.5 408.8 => 0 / 0.86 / 0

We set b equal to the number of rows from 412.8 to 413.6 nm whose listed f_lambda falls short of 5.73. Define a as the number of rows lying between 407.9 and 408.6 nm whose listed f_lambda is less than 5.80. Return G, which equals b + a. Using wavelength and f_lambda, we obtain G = 5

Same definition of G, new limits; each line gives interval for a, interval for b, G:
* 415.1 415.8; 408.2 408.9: 7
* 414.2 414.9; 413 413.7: 3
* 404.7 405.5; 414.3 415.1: 4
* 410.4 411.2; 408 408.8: 7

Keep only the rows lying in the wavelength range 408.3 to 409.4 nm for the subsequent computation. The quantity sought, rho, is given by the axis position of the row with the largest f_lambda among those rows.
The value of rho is 409.30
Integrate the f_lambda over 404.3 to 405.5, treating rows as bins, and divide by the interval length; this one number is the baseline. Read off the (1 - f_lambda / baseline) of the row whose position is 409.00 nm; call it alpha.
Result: -0.06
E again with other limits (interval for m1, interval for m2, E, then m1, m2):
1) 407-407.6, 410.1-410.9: 3.13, 5.159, 4.669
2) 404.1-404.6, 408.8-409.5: 3.36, 5.425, 5.876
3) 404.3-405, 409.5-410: 3.30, 5.362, 5.527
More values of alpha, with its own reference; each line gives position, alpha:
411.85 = -0.05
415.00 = -0.02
